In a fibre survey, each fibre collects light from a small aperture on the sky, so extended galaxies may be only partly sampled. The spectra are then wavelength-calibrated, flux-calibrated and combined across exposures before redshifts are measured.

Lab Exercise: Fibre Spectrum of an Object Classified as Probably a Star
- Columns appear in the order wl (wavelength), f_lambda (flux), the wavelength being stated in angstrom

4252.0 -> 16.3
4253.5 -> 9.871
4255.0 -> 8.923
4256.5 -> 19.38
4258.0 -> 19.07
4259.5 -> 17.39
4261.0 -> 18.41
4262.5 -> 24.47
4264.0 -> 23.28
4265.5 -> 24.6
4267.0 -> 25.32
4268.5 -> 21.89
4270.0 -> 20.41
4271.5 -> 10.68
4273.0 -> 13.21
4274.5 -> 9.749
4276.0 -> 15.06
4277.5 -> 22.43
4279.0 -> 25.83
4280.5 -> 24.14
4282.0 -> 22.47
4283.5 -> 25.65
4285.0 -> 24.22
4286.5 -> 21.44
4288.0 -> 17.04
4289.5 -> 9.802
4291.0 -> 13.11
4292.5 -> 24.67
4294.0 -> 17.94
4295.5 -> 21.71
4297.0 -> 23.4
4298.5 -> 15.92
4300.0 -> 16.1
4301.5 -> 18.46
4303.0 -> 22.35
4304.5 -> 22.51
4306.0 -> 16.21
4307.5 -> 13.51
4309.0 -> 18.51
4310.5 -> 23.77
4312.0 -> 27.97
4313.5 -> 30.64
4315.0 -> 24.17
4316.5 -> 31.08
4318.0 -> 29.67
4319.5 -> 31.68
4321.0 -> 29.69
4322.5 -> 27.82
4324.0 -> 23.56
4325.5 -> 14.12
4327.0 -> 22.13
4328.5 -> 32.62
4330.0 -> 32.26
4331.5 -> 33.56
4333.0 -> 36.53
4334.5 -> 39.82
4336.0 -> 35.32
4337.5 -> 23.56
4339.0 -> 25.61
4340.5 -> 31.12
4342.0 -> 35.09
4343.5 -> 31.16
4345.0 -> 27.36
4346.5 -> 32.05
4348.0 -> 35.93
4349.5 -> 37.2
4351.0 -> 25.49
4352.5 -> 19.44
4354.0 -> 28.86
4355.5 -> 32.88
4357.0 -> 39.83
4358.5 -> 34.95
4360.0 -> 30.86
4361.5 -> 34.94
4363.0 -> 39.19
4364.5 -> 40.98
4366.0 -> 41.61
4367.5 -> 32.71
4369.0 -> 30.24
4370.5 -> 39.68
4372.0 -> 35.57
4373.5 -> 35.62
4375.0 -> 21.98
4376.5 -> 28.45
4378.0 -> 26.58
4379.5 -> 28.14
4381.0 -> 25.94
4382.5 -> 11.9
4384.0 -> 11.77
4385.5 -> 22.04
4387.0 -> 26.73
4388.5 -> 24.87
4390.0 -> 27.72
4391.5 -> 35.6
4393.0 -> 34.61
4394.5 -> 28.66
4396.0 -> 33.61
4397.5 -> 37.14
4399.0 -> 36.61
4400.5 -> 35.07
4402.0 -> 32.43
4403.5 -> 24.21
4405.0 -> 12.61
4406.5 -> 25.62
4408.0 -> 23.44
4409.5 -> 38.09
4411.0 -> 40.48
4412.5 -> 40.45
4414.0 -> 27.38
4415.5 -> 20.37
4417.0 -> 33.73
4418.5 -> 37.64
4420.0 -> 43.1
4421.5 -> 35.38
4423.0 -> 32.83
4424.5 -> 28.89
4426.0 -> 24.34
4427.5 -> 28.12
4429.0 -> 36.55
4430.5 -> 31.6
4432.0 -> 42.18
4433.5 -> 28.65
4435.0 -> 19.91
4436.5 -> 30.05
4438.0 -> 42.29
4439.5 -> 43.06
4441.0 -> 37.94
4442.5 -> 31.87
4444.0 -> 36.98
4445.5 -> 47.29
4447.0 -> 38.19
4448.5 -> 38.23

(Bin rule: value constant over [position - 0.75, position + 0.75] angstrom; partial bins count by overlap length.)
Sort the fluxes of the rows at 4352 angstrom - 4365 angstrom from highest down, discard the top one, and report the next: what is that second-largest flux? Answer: 39.83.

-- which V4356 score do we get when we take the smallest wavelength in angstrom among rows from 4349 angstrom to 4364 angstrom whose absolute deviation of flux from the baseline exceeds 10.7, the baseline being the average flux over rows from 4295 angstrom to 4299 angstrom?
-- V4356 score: 4349.5 angstrom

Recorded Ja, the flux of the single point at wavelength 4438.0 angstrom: 42.29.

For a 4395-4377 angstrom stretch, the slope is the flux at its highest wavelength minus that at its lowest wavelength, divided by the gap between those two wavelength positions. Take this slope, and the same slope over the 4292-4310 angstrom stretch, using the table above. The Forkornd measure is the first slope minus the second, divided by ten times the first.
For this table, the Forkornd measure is 0.40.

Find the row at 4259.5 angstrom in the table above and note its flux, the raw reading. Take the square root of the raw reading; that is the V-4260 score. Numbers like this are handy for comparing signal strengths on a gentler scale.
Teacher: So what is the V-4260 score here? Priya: 4.2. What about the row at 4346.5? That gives 5.7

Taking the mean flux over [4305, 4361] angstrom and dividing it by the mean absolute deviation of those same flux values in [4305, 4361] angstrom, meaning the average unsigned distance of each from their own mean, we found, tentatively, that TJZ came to 5.4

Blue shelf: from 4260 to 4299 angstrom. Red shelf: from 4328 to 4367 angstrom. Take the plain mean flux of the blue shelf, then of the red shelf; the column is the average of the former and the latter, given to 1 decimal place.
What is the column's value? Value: 26.4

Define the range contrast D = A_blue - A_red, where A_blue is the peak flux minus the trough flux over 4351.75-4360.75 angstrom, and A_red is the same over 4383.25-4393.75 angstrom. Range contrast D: -3.4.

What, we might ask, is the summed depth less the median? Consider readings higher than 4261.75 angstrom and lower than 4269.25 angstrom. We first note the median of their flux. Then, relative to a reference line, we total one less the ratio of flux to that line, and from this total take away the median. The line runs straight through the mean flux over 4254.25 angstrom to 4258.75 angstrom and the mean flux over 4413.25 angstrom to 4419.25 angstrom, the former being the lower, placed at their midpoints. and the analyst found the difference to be -26.7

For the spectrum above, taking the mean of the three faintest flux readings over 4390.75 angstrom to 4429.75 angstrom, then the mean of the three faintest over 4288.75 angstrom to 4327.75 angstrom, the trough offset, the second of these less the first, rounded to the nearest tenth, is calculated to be -6.7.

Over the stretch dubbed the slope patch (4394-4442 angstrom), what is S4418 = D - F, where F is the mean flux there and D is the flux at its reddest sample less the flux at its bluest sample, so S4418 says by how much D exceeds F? -23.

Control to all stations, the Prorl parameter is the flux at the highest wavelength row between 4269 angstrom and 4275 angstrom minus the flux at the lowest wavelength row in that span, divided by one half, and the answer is -21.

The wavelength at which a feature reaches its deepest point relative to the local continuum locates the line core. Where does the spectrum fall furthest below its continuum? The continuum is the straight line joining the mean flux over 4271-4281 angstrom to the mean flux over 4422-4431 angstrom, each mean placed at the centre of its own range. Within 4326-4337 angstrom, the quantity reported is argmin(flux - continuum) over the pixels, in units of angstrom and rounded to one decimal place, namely 4327.0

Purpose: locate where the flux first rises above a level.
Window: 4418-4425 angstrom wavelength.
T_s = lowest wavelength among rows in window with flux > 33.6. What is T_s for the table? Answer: 4418.5 angstrom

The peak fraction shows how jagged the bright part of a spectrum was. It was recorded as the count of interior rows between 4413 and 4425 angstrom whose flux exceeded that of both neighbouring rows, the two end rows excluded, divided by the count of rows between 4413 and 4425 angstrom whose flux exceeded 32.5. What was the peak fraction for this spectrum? 0.2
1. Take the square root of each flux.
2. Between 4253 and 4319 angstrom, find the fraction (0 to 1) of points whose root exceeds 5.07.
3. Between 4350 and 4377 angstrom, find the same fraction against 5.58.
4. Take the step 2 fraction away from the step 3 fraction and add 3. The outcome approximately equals 3.5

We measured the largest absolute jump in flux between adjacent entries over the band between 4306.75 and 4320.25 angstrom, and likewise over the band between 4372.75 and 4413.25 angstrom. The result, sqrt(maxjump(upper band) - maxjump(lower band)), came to 2.8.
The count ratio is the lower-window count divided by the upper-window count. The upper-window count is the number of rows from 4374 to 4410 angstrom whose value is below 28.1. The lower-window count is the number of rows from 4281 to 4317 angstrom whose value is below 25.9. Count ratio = 1.6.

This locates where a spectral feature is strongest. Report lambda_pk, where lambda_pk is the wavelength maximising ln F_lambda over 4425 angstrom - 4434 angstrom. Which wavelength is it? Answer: 4432.0 angstrom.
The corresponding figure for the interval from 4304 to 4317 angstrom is 4316.5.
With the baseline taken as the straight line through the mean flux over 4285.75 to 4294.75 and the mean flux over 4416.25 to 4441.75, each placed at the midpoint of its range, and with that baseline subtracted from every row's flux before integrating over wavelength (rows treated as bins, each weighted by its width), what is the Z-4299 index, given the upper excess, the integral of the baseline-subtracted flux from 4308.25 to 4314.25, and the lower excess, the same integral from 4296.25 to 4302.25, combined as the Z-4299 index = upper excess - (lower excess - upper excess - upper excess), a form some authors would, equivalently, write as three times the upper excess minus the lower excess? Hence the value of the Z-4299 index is 97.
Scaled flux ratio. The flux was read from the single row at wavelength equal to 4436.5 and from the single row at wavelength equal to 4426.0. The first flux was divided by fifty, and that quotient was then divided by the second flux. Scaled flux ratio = 0.025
